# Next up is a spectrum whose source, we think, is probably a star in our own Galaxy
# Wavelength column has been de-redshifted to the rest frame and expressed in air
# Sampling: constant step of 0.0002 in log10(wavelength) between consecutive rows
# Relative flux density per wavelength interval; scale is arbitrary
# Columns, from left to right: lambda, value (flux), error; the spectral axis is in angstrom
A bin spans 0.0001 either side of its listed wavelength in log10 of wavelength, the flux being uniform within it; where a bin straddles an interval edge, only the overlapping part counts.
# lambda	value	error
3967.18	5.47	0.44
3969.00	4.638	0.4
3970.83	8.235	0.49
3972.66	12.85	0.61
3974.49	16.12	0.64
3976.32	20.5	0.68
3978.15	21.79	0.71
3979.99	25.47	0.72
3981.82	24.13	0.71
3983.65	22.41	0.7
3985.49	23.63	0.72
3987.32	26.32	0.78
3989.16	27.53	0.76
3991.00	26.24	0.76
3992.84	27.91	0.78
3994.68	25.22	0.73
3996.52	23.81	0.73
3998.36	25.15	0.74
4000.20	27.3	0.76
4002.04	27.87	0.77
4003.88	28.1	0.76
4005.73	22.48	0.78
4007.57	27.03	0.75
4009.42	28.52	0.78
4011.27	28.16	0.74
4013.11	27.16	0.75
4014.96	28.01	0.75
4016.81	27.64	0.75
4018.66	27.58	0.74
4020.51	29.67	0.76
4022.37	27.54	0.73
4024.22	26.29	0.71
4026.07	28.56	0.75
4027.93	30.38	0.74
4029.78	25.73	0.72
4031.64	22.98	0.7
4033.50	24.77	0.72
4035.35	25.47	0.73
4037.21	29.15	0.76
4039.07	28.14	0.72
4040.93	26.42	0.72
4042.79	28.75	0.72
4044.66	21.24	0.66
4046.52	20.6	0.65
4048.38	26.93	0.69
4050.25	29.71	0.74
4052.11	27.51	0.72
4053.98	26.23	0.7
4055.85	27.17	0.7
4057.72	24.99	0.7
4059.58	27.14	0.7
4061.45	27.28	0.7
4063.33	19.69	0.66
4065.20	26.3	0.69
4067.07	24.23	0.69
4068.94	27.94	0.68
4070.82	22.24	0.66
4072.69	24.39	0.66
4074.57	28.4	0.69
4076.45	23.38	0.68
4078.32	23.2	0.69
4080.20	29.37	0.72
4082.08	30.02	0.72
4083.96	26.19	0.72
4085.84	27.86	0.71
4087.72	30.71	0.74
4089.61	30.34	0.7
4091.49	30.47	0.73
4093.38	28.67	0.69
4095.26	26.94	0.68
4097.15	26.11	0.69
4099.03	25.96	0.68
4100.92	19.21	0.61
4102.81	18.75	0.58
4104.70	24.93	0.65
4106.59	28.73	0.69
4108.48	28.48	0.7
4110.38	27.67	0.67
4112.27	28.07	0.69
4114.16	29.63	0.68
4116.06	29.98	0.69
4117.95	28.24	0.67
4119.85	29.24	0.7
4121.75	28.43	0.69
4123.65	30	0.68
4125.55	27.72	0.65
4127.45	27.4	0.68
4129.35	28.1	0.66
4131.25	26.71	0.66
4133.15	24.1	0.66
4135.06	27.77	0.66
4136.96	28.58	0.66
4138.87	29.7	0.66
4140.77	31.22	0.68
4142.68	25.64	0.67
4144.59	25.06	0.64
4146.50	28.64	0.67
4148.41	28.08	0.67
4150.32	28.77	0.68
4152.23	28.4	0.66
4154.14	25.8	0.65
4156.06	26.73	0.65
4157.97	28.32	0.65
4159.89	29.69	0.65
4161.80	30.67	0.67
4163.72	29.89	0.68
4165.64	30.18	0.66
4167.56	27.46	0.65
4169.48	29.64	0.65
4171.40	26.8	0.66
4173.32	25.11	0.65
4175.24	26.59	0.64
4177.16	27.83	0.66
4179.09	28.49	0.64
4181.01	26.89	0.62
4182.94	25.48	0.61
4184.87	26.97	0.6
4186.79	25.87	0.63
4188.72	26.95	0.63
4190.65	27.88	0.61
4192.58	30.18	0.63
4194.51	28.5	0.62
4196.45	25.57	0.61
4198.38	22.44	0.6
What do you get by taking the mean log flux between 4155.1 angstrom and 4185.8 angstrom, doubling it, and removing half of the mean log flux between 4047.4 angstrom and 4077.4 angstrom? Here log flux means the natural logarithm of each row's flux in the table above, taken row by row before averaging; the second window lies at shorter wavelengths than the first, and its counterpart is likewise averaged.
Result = 5.03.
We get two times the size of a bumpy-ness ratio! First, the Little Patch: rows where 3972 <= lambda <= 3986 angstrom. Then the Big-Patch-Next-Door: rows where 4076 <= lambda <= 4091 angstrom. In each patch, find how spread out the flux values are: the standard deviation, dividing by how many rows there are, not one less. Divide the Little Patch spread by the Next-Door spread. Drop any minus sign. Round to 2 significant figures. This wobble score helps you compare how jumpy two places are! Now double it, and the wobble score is 2.8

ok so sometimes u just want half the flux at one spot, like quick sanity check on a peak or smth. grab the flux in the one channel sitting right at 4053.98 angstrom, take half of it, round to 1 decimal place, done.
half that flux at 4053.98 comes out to 13.1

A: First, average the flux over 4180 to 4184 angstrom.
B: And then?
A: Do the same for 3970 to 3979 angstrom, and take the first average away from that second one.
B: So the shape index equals -10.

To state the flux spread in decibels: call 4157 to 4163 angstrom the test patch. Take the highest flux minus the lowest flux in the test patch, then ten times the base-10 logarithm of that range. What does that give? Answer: 3.7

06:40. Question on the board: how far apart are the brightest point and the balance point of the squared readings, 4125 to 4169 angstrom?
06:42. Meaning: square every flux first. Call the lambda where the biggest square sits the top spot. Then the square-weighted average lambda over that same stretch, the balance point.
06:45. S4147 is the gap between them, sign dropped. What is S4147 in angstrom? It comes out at 6.3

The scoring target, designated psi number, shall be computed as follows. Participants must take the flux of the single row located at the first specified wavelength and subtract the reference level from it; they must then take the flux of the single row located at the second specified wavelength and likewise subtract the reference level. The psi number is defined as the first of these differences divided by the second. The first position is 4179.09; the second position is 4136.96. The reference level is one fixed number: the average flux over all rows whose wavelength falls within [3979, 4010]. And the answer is 1.0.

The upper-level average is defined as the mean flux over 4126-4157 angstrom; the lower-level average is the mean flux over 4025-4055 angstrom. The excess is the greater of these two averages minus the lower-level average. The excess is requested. 1.1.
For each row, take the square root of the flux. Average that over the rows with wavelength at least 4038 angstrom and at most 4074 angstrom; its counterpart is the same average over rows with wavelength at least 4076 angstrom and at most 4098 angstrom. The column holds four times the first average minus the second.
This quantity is 15.0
